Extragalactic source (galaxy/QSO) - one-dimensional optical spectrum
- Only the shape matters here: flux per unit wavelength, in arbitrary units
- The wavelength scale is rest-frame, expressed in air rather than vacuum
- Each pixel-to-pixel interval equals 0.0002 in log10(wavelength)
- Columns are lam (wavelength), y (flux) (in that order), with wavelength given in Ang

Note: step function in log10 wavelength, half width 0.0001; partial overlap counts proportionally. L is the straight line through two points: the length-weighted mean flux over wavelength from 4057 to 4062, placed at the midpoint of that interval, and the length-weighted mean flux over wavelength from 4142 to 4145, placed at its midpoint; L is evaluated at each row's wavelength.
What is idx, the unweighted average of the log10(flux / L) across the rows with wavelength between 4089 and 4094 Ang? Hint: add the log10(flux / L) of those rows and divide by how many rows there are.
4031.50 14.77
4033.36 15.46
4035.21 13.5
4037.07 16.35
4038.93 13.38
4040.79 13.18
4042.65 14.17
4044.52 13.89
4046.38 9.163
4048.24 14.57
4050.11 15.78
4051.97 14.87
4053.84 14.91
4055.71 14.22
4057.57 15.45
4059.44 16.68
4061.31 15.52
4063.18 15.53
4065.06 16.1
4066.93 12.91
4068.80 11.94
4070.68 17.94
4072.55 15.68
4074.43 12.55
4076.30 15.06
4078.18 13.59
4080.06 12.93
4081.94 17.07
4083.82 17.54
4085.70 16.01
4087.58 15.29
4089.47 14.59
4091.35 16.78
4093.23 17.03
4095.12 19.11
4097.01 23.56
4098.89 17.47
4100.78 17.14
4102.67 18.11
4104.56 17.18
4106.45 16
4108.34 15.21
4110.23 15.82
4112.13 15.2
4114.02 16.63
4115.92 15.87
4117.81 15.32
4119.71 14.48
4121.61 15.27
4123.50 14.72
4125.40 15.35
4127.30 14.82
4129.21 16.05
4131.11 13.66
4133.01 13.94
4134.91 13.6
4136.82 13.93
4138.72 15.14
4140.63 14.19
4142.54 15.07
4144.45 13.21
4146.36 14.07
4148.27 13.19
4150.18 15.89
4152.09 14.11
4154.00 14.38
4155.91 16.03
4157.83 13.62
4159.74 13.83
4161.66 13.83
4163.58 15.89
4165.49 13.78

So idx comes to 0.02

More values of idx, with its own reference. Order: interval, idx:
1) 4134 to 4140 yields 0.00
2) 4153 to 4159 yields 0.02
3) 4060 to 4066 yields 0.00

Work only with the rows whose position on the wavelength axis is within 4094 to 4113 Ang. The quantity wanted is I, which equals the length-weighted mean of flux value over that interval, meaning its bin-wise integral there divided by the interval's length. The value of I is 17.5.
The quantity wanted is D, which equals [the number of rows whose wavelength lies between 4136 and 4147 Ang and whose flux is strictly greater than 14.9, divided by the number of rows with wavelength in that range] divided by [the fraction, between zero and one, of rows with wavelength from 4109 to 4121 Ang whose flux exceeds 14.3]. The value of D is 0.3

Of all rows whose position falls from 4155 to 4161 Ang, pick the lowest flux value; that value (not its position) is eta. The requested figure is 13.62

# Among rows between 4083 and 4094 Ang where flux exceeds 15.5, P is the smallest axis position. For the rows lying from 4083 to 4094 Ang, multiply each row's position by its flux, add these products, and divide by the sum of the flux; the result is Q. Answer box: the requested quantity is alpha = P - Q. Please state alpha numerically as -4.7 Ang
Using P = 4083.82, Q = 4088.5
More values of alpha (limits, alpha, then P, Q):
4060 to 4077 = -7.4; 4061.31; 4068.7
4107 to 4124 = -5.6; 4110.23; 4115.8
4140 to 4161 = 0.0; 4150.18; 4150.2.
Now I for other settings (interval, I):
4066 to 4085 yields 14.7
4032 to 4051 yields 14.0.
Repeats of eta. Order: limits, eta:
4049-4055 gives 14.87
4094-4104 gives 17.14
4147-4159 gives 13.19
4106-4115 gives 15.2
